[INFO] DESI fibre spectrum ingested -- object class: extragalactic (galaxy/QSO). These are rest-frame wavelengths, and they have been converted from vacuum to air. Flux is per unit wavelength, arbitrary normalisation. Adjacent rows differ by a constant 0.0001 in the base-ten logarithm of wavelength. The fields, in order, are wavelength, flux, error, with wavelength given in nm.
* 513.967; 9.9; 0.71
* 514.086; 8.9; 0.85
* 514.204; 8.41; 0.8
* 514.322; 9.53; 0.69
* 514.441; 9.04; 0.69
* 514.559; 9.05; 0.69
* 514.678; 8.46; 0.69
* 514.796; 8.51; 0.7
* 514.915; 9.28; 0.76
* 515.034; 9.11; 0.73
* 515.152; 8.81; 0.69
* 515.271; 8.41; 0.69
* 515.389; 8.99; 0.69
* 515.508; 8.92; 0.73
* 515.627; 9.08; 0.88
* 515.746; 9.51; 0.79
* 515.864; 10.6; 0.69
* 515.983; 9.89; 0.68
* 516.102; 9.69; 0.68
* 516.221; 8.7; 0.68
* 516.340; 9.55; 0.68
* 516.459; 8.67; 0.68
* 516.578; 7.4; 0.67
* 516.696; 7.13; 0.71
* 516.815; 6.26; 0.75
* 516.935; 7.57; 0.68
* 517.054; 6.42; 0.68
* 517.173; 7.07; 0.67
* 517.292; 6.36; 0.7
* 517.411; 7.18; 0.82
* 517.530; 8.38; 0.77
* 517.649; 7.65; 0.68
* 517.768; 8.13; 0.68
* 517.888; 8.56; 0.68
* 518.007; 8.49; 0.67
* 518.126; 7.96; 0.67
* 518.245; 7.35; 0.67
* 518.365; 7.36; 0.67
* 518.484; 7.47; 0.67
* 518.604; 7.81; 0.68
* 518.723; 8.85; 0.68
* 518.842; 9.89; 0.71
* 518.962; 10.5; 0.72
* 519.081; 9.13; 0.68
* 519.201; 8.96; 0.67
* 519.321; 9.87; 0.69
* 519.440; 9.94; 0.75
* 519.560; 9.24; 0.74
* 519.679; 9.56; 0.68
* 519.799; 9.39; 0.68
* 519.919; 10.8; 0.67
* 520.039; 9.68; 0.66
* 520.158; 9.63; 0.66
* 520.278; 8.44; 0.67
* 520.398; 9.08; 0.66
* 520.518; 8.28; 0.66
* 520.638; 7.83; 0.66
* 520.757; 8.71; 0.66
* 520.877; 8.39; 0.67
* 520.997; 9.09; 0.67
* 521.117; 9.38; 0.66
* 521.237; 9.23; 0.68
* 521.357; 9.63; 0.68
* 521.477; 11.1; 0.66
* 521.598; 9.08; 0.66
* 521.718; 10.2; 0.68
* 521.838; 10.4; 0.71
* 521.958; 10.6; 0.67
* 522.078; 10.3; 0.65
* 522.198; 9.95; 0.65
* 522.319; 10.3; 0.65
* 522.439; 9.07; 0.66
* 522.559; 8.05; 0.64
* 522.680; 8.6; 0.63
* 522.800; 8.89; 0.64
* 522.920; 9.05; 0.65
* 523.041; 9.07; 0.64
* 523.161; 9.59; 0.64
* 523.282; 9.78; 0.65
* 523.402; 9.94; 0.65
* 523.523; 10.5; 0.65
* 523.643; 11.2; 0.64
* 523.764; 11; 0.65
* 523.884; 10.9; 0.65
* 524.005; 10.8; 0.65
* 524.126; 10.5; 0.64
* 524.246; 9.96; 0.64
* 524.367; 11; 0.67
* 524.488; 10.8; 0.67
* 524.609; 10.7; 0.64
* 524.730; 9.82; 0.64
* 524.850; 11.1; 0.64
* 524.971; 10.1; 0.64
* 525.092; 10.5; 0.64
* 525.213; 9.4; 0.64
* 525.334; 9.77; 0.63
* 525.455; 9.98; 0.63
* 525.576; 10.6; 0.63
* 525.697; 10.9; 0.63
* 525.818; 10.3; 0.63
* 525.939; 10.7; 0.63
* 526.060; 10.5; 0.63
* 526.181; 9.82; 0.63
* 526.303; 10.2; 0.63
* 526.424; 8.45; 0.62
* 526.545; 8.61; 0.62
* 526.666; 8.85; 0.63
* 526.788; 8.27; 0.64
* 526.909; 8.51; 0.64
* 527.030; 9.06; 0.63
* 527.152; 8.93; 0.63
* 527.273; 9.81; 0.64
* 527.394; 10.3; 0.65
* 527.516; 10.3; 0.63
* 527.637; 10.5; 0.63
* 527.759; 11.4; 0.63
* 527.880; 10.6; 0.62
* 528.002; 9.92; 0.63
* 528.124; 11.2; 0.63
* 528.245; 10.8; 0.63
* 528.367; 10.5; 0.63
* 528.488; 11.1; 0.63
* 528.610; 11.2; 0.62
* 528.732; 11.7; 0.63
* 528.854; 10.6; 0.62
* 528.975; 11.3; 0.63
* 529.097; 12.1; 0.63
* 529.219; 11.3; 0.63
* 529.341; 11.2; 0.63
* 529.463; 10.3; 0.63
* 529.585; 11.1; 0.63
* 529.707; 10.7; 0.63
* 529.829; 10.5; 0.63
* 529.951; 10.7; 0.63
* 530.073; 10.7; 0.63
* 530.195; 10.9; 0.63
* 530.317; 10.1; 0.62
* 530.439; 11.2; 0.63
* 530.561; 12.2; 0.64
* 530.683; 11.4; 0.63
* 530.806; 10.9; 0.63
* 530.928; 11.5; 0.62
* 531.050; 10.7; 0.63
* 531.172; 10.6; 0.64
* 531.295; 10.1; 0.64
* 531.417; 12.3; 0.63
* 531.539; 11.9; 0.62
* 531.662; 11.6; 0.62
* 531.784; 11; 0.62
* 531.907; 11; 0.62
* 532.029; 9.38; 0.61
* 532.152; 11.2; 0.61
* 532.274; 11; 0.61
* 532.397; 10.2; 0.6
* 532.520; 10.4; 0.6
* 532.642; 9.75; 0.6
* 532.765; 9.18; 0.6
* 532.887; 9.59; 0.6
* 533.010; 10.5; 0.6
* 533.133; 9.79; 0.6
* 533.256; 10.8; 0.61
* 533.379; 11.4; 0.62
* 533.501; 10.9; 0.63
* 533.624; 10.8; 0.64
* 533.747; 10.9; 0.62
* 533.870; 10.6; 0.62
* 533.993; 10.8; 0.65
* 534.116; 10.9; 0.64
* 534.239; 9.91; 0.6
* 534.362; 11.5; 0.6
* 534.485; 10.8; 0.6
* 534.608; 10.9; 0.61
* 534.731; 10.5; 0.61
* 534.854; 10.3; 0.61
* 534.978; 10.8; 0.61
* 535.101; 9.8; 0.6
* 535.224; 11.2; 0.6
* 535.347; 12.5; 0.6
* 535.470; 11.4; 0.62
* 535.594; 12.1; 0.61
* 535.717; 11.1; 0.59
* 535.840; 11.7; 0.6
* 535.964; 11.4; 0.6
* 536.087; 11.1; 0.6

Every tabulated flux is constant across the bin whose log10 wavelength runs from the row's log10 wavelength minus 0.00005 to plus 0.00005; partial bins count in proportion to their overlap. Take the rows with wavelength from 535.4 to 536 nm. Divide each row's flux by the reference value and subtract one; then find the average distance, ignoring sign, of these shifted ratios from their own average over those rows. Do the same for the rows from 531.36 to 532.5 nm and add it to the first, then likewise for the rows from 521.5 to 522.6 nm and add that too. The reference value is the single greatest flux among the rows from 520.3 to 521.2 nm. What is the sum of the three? 0.170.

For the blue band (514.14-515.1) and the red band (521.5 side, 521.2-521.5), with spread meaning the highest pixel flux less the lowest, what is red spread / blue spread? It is 1.7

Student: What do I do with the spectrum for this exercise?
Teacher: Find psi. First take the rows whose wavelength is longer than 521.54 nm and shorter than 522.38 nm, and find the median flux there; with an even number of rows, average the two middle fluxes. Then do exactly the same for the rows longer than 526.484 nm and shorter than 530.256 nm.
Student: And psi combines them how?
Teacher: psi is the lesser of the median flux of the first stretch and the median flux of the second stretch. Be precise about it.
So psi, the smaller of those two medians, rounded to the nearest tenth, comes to 10.3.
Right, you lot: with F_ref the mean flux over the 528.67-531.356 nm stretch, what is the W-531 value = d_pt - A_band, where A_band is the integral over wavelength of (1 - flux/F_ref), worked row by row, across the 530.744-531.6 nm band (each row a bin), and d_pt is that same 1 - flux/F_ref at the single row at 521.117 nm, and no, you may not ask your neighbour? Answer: 0.16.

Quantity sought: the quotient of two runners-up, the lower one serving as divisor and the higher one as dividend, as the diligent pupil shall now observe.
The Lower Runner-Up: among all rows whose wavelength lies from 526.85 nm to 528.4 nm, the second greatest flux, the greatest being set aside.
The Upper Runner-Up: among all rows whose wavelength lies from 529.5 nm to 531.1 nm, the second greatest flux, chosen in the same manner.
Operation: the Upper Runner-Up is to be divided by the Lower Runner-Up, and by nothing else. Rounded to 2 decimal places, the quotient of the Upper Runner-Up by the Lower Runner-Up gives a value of 1.03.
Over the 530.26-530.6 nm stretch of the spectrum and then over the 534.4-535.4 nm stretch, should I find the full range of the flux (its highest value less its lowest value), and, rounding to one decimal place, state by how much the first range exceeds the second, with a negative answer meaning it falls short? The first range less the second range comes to -0.6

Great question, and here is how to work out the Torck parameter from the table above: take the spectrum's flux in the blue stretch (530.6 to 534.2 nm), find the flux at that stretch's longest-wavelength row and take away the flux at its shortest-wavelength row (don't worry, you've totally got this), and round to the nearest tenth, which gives -0.5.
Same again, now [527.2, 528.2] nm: 1.4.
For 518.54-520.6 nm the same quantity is 0.5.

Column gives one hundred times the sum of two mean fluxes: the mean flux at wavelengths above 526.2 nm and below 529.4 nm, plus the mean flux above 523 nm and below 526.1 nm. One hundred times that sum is 2062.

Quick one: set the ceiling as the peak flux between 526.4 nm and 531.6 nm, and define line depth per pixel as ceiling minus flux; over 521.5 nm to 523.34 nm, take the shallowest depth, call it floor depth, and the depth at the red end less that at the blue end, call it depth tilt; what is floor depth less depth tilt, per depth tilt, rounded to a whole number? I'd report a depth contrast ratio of -3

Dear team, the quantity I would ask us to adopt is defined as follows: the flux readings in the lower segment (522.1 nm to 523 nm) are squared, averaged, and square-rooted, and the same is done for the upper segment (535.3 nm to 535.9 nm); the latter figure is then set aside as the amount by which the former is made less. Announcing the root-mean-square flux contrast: -2.6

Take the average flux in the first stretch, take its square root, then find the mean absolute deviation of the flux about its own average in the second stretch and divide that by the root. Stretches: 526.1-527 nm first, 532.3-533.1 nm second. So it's 0.14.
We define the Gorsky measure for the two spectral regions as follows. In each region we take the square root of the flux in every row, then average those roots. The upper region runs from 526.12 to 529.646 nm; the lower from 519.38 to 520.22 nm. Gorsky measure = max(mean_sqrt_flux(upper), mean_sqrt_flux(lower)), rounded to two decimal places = 3.20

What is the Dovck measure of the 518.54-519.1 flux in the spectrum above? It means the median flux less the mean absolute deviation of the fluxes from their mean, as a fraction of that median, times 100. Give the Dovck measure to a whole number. 92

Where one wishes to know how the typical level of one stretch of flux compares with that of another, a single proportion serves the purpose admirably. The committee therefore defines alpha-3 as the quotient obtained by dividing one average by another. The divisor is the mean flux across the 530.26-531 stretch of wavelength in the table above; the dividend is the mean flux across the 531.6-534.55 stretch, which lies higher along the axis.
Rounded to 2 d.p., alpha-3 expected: 0.94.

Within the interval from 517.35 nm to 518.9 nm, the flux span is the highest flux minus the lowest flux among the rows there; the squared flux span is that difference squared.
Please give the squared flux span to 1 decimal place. 7.3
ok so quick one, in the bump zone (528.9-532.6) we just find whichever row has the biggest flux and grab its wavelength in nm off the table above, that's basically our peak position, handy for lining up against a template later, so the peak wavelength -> 531.417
